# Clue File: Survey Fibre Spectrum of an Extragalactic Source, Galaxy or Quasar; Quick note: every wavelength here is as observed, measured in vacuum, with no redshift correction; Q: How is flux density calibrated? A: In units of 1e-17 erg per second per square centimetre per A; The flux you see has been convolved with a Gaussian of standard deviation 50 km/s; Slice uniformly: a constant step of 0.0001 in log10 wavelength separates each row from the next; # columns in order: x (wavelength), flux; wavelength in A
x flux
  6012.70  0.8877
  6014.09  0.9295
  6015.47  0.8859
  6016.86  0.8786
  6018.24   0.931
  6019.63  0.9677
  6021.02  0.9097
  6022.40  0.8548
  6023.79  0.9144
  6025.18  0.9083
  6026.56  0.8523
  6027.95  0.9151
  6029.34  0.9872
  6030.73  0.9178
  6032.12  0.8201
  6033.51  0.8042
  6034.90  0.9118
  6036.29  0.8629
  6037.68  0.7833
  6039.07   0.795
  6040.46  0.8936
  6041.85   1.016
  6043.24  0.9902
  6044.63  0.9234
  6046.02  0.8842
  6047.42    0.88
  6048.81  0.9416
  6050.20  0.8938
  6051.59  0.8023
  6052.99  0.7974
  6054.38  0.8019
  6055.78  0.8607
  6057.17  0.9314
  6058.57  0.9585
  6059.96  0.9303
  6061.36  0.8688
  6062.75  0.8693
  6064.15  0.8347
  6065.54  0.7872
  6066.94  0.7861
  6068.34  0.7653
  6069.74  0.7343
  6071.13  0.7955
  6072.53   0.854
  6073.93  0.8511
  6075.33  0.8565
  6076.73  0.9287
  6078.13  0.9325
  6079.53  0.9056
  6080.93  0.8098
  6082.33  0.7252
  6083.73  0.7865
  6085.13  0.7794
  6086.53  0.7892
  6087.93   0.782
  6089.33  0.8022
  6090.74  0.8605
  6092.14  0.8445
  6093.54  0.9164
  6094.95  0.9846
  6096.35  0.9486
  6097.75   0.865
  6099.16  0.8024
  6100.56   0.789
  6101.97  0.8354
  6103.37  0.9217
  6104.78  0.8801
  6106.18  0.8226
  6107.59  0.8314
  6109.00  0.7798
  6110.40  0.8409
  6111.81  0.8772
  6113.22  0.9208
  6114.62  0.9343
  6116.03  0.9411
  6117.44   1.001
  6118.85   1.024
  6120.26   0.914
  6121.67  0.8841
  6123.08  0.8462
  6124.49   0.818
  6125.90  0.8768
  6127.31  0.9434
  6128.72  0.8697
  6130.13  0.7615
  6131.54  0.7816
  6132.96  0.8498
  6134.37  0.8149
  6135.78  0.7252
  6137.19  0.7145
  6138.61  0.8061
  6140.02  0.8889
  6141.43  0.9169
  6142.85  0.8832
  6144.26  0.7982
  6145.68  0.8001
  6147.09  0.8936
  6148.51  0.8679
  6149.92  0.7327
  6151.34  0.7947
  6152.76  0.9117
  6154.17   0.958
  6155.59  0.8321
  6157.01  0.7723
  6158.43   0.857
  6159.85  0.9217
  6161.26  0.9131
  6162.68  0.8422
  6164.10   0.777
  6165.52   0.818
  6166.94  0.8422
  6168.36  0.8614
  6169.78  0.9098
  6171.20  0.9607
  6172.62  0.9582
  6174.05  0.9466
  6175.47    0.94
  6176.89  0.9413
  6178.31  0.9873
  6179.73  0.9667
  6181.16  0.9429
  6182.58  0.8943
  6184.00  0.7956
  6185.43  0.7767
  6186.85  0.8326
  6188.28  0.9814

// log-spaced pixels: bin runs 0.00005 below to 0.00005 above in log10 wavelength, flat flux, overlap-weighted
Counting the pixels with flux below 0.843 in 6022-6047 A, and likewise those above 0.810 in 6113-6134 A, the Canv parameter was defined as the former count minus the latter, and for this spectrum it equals -9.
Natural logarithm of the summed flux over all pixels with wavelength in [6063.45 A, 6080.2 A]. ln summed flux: 2.31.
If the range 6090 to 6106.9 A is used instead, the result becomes 2.35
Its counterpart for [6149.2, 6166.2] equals 2.32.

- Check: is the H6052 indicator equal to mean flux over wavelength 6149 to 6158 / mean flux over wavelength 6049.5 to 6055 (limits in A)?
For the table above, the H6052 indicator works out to 1.012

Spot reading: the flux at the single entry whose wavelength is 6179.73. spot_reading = 0.9667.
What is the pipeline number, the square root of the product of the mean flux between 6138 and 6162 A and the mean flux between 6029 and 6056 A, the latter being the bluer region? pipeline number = 0.867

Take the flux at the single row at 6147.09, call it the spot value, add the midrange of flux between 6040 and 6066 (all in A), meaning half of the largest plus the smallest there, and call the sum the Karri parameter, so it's 1.80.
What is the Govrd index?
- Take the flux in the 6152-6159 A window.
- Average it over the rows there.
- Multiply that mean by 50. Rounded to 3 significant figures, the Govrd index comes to 43.3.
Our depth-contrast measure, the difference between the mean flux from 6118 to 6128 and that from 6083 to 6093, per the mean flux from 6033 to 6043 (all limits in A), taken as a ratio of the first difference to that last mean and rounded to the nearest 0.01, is 0.11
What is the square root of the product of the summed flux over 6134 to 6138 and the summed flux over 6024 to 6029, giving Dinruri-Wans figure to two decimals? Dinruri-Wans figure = 2.46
